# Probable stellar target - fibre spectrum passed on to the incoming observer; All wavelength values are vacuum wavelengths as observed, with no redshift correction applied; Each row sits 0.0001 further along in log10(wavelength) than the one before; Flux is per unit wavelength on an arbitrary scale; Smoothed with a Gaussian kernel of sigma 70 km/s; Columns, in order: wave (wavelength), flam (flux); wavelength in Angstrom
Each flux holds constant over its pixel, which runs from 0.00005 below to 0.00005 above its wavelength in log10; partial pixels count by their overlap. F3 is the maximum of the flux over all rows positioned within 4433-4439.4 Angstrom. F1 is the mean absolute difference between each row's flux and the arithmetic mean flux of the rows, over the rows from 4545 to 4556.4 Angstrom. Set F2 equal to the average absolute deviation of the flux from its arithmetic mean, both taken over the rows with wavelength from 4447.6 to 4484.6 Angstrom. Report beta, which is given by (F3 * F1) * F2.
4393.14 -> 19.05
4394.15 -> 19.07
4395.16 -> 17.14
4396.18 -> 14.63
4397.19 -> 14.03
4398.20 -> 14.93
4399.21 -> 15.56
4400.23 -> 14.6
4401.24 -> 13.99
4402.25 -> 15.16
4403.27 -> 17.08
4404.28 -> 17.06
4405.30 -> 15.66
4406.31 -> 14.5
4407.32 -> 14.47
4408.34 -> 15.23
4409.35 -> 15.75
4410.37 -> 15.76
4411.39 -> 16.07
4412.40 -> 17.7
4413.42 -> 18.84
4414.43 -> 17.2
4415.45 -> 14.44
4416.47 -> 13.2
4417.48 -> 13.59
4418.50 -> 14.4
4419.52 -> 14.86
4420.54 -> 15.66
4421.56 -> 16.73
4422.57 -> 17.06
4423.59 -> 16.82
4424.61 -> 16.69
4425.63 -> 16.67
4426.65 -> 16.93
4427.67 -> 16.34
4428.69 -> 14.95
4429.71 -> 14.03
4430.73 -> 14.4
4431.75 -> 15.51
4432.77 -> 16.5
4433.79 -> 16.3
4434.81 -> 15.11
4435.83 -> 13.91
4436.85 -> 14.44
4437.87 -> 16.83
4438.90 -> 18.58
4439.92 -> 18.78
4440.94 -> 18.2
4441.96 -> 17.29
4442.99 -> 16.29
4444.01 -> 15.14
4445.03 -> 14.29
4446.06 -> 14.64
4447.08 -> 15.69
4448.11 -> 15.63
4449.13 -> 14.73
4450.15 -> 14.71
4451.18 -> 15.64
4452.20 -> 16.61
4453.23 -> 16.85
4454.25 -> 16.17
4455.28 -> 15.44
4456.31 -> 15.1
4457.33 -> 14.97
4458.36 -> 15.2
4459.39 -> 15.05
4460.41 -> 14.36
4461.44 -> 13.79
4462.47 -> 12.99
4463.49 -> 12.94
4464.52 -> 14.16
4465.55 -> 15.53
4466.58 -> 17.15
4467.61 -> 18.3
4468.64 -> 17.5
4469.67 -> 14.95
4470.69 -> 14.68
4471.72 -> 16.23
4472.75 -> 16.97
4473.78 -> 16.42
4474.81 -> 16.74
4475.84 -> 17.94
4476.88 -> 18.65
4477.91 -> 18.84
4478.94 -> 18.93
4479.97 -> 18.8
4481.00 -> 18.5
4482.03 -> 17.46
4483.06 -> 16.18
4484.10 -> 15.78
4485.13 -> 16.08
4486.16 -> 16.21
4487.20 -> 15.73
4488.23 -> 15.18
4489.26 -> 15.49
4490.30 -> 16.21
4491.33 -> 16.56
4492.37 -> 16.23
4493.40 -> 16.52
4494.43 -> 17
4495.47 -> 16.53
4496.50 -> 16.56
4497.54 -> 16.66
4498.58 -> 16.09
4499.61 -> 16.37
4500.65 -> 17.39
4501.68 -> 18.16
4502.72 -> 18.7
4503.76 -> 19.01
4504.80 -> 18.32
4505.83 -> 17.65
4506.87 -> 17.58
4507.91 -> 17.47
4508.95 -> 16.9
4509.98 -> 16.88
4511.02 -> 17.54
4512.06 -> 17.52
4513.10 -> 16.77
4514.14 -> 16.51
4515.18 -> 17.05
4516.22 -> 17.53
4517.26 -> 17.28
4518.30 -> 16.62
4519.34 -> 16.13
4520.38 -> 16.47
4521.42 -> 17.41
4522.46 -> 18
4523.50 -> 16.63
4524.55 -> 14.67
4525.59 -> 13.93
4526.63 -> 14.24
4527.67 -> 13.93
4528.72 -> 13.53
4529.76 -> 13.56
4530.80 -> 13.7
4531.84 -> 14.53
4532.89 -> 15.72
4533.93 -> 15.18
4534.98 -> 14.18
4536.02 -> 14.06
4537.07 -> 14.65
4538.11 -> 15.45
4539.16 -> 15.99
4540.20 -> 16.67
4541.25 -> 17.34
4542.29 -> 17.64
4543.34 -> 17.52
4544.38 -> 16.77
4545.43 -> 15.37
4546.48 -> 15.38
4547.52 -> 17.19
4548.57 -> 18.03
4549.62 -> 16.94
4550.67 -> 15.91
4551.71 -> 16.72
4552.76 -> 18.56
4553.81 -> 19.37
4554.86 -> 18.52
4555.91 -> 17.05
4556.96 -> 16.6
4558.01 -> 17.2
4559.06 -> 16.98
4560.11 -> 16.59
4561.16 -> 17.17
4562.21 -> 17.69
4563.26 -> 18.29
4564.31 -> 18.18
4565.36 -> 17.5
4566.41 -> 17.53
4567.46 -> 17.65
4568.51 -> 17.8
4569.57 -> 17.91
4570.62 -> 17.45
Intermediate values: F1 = 1.04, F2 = 1.35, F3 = 18.58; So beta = 26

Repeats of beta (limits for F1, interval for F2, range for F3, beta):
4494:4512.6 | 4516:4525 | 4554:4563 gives 9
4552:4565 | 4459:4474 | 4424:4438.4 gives 17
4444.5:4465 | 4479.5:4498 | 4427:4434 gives 8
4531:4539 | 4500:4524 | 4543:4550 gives 5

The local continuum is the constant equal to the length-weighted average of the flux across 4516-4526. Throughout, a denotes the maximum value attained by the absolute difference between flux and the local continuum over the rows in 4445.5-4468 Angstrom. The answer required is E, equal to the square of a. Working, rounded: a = 3.52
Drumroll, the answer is 12.4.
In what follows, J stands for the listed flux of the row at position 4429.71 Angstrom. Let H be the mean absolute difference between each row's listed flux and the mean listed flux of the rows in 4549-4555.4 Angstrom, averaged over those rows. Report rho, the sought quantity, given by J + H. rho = 15.2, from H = 1.1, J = 14.03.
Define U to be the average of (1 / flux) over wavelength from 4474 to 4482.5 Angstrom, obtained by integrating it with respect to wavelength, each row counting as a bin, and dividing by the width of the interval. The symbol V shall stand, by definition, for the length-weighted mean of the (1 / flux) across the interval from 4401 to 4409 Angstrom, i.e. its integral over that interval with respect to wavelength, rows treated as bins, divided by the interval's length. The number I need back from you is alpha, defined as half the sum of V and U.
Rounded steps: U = 0.0551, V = 0.0651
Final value 0.060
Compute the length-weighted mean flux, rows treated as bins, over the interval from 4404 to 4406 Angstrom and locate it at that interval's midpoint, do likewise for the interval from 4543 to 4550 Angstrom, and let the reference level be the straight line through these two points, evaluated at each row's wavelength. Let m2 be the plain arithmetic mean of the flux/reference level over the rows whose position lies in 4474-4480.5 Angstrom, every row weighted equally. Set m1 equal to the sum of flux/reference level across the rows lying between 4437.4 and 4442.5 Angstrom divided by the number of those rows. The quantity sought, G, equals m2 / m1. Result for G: 1.01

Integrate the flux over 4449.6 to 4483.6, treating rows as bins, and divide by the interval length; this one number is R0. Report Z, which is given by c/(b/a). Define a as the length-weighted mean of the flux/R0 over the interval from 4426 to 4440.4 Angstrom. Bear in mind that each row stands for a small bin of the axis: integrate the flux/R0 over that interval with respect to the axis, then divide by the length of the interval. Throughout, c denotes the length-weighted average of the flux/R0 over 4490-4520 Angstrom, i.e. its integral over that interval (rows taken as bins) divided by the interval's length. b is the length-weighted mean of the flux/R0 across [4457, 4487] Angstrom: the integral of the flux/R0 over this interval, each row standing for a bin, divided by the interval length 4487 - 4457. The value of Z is 1.03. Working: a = 0.98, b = 1.00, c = 1.06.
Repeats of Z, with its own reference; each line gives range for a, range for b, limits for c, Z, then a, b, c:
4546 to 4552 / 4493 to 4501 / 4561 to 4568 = 1.11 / 1.03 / 1.03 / 1.10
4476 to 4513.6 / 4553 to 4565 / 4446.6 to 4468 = 0.92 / 1.06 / 1.09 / 0.94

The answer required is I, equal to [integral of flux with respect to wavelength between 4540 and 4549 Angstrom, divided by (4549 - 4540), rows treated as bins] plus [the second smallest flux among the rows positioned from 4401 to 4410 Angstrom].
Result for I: 31.3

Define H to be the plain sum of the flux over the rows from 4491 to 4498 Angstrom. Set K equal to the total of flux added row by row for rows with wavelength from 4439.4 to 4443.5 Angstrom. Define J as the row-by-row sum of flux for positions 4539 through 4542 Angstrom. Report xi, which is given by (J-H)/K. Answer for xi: -0.9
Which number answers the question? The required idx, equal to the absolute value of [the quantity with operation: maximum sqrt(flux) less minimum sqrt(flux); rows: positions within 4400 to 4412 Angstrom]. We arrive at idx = 0.39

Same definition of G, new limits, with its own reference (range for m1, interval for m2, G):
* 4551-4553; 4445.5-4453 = 0.90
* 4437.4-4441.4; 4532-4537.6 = 0.79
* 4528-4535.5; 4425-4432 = 1.12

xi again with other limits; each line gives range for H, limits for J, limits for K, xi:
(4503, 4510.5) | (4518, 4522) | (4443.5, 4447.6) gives -1.0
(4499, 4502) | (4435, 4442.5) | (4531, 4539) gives 0.6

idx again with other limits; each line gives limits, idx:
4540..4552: 0.33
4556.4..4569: 0.20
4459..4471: 0.68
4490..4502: 0.25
